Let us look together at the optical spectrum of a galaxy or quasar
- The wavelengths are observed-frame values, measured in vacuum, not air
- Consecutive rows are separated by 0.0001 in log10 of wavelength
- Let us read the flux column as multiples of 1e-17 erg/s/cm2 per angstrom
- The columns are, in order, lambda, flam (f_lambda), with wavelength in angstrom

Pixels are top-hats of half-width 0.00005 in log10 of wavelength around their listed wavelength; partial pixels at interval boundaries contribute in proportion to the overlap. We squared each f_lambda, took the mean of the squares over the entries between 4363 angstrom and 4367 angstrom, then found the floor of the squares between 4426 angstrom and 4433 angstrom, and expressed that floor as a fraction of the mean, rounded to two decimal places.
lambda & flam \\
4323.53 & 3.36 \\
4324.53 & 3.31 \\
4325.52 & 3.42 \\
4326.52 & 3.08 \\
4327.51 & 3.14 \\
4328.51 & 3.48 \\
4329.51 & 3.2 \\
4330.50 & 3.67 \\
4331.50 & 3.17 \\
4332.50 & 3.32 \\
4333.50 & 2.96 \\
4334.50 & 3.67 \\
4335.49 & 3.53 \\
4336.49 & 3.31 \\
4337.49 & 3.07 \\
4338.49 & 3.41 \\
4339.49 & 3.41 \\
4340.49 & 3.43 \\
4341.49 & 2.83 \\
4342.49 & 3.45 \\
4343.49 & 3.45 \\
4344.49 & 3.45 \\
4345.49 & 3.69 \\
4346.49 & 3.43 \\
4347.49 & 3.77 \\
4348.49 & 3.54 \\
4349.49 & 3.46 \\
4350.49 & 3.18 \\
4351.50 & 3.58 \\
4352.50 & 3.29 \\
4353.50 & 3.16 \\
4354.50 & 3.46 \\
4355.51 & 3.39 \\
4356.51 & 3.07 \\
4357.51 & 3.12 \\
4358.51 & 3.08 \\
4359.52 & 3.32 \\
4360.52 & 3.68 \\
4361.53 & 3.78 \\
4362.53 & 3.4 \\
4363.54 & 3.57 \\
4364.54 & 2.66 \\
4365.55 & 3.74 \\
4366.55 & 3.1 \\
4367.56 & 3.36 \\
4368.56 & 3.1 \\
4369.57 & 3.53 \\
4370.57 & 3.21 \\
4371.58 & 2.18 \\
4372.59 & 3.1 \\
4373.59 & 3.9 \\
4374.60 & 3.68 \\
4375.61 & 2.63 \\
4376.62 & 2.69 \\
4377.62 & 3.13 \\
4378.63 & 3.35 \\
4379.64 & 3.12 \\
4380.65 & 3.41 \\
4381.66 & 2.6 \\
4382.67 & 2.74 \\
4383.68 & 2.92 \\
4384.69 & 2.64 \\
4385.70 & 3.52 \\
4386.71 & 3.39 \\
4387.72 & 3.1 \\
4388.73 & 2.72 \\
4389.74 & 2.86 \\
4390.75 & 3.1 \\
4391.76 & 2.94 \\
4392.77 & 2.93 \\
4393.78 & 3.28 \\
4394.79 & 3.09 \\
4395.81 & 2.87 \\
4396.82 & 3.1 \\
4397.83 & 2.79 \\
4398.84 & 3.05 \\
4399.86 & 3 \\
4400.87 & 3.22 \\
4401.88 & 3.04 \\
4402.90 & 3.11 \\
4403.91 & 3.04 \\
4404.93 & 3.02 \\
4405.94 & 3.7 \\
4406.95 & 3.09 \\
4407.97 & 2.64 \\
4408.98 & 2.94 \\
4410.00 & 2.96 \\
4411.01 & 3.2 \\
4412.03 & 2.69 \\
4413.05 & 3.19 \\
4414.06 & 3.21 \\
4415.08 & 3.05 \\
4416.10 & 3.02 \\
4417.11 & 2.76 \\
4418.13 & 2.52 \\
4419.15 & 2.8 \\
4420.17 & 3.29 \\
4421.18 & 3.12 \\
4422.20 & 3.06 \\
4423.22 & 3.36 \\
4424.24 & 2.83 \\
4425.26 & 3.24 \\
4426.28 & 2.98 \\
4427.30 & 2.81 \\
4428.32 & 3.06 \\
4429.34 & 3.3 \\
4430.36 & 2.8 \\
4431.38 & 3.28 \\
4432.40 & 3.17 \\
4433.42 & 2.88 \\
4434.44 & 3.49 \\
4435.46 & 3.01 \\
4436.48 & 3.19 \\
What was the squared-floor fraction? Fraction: 0.72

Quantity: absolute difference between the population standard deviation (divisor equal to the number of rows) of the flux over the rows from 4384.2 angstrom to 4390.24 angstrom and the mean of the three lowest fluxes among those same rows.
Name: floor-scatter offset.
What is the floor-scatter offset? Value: 2.41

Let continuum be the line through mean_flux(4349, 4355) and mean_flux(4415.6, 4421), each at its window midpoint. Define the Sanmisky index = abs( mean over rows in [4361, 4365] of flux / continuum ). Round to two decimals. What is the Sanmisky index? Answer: 1.02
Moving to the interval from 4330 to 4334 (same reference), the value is 0.94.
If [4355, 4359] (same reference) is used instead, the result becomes 0.95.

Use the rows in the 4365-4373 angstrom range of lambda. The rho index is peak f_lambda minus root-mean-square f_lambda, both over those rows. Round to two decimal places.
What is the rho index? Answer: 0.55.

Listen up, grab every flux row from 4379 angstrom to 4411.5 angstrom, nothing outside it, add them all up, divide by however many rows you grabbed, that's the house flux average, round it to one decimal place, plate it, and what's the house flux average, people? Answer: 3.0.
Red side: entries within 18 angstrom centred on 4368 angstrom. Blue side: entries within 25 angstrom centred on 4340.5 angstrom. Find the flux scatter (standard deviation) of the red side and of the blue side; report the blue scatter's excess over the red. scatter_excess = -0.24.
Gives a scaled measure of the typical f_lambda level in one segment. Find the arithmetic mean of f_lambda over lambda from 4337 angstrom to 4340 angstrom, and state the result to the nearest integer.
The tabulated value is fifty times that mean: 165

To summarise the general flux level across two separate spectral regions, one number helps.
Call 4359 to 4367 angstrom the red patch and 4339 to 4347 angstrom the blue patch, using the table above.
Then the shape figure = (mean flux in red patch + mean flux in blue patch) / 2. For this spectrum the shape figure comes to 3.40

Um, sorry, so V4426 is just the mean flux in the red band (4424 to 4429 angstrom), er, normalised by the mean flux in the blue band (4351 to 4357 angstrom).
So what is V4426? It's 0.90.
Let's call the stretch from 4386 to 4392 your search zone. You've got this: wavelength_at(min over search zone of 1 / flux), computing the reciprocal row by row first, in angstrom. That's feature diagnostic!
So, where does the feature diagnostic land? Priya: 4386.71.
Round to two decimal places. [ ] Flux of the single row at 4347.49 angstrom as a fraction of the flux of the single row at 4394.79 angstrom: 1.22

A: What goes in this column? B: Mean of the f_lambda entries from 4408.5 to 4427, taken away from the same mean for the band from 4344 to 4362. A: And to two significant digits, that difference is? 0.40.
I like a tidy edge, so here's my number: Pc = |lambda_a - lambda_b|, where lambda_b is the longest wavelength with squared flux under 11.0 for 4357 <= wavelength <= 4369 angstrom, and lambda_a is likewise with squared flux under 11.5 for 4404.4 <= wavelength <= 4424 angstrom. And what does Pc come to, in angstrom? 54.7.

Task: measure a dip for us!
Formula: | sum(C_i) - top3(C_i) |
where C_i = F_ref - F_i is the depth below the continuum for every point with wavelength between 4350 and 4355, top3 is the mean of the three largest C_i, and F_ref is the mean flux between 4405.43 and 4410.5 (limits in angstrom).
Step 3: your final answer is 1.2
